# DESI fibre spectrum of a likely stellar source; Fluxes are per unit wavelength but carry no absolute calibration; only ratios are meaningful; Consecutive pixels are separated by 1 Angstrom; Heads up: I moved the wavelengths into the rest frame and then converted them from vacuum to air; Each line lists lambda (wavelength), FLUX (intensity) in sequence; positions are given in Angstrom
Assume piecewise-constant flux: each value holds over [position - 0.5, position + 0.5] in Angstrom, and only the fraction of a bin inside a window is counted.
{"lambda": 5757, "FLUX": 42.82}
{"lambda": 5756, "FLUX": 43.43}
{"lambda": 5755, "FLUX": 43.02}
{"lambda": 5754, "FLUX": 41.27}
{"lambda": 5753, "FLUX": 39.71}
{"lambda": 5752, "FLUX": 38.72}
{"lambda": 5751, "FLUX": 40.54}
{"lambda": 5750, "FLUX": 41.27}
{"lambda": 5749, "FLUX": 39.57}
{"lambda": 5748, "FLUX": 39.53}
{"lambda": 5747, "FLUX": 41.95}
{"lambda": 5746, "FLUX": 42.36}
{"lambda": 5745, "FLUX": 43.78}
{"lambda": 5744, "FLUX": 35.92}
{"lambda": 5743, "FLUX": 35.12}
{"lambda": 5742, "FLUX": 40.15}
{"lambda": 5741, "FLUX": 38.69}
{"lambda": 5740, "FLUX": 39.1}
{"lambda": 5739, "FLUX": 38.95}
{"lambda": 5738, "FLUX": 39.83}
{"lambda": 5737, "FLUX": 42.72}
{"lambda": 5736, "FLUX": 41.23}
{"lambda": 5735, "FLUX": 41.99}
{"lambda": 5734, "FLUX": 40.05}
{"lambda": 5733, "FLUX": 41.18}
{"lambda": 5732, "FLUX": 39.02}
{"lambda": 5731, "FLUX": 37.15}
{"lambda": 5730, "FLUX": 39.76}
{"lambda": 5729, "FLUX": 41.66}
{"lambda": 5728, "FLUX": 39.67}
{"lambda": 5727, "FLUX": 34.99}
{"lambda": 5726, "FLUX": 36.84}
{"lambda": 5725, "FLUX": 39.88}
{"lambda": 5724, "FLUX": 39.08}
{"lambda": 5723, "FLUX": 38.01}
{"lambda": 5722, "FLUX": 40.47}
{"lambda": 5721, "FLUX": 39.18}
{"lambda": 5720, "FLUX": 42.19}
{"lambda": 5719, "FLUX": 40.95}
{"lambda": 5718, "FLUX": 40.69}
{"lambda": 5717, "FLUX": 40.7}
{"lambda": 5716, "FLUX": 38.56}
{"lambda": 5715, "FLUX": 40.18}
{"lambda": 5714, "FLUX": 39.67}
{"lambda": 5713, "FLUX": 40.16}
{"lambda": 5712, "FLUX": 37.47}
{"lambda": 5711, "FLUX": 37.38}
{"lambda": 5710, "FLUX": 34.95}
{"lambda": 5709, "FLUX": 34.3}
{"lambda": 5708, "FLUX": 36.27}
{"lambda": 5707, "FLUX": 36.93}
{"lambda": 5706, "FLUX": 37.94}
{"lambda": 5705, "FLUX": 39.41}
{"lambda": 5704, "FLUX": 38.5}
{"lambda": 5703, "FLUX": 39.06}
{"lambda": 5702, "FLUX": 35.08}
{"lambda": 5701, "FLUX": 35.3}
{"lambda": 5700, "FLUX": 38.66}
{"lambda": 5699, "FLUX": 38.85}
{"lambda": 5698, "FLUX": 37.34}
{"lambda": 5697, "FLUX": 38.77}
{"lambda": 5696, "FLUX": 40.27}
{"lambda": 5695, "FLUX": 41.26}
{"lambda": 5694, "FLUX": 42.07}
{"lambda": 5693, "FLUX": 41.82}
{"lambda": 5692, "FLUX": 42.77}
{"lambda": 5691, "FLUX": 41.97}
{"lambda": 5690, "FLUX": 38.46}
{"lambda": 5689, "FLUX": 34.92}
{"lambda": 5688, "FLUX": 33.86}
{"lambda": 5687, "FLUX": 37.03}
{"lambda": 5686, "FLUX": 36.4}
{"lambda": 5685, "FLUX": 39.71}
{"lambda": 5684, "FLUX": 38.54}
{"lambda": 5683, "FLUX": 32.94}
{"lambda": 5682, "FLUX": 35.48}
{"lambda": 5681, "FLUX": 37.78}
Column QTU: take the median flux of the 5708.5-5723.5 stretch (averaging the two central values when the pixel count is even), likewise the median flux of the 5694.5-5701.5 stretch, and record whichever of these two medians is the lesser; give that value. 38.77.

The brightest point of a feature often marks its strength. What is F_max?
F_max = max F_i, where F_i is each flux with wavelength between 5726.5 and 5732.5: 41.66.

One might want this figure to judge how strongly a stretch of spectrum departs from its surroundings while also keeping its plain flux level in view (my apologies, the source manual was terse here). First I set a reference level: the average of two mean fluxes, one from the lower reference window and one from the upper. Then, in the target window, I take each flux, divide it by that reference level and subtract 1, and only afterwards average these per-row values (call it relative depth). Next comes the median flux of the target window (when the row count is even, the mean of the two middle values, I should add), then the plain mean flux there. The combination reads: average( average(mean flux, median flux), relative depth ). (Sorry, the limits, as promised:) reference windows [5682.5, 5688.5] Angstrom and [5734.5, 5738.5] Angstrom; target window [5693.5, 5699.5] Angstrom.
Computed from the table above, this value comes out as 19.8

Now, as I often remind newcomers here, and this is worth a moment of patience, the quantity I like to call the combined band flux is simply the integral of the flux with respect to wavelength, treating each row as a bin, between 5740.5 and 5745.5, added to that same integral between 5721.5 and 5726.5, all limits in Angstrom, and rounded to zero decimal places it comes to 388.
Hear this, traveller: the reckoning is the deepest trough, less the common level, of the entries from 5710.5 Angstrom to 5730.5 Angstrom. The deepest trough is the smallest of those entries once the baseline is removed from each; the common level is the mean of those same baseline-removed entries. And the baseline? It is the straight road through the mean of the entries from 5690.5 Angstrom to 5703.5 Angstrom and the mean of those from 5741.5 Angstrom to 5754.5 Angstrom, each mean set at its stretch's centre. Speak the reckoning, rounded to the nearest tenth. -4.4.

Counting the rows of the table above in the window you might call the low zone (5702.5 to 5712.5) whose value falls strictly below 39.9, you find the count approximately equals 10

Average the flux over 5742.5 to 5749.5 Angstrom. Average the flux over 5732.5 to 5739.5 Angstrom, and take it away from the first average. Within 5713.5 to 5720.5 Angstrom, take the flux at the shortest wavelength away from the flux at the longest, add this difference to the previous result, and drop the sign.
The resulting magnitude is 1.4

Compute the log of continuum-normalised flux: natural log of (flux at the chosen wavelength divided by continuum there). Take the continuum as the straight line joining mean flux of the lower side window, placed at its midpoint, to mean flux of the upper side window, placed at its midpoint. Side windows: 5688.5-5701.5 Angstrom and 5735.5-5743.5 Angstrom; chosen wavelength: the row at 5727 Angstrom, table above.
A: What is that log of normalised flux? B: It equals -0.12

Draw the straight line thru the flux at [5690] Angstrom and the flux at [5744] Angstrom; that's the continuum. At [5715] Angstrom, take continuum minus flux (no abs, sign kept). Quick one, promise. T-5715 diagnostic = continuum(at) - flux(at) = -2.9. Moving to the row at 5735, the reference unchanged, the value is -5.6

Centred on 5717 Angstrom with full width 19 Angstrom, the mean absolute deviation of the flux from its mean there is 1.7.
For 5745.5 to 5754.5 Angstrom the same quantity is 1.0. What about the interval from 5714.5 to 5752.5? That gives 1.5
